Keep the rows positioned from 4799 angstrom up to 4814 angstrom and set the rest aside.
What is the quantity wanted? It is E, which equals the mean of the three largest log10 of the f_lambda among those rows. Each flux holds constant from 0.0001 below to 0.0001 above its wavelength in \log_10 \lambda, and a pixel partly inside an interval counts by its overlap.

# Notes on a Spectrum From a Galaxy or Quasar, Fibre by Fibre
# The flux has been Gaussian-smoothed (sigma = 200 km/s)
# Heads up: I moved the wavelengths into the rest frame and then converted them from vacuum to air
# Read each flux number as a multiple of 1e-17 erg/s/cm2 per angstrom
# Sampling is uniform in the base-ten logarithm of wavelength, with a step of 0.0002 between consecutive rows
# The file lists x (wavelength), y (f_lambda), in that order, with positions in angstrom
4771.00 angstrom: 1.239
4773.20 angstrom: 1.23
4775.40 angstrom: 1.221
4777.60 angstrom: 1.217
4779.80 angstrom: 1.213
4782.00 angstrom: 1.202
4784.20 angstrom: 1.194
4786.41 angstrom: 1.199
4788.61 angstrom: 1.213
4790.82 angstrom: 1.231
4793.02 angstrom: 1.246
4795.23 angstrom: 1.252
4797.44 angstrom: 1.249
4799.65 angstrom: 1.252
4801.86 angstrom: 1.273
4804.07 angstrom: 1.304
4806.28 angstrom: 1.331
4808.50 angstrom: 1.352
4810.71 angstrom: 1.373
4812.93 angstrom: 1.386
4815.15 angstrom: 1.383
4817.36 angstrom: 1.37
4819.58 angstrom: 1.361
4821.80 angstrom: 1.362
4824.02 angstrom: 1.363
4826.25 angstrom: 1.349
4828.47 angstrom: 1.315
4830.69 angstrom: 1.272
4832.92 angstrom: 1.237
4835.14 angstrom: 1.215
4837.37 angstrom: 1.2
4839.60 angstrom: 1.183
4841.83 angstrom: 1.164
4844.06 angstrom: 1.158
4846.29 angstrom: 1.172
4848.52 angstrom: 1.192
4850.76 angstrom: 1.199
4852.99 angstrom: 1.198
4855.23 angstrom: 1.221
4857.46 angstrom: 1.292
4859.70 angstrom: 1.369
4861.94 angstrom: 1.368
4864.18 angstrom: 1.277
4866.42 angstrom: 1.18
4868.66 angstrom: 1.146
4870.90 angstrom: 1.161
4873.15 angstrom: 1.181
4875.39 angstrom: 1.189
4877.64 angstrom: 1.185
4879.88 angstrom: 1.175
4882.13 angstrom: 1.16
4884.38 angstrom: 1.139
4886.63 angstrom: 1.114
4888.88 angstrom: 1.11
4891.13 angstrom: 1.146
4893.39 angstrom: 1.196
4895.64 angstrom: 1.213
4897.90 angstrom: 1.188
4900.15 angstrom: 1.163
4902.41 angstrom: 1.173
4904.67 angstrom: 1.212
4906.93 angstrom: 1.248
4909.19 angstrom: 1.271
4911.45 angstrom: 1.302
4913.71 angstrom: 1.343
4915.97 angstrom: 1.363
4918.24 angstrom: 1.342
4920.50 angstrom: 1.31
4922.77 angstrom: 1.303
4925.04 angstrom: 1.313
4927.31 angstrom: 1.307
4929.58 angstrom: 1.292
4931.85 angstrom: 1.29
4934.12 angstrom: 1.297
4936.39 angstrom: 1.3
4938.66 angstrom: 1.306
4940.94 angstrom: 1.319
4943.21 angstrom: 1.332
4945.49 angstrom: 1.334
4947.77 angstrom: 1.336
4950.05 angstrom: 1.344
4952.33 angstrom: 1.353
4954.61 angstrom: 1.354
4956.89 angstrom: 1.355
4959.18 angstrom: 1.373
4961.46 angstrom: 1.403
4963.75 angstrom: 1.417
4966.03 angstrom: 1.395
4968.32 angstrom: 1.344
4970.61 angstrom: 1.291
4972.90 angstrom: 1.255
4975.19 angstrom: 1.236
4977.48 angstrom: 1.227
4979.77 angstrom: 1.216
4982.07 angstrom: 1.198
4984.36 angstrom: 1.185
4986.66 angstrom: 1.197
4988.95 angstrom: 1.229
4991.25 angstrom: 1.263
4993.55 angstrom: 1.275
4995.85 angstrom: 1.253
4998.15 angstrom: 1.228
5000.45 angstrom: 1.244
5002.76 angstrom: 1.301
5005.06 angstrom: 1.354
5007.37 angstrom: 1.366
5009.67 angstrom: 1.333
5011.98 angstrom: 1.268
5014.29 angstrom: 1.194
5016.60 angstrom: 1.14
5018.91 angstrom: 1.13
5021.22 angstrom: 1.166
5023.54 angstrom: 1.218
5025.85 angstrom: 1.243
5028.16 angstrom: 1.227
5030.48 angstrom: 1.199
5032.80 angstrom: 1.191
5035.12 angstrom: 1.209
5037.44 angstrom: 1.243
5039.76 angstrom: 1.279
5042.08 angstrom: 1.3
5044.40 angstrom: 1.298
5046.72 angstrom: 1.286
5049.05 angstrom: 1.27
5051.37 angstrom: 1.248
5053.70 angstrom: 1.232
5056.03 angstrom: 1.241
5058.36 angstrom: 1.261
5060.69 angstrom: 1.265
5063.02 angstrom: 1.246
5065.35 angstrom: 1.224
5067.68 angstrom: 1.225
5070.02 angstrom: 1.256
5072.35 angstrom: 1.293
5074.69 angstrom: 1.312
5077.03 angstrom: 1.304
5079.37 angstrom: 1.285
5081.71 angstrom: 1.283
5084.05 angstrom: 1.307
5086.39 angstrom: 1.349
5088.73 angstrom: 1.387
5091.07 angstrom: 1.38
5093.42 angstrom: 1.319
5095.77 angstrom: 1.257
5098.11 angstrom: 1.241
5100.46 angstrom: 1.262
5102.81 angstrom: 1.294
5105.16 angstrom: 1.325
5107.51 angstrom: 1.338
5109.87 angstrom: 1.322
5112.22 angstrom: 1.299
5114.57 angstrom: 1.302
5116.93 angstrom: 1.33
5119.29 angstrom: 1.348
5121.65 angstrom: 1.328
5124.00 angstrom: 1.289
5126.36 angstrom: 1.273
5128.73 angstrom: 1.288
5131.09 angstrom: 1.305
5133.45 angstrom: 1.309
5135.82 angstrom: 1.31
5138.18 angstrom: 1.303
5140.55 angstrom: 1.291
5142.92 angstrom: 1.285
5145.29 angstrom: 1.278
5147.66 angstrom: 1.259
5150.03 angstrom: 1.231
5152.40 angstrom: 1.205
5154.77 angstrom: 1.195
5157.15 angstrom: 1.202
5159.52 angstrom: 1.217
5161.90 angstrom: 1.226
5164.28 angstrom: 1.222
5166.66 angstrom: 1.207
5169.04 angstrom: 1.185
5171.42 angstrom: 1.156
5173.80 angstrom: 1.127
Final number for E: 0.137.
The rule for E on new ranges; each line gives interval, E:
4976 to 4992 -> 0.093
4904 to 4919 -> 0.130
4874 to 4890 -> 0.073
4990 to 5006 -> 0.117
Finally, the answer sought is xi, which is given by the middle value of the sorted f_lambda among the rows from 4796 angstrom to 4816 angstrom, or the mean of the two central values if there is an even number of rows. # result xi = 1.33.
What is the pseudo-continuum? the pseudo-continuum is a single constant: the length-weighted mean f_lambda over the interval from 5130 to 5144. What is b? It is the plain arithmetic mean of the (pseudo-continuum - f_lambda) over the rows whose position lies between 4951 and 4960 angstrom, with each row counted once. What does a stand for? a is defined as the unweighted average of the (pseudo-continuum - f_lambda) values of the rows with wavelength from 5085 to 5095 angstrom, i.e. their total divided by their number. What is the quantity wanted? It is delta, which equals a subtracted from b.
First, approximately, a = -0.06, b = -0.058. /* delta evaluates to 0.00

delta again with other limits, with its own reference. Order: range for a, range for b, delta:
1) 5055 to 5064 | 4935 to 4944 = -0.06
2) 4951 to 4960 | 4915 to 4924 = 0.03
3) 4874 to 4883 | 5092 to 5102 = -0.09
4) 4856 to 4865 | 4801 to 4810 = 0.01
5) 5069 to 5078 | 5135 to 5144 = -0.01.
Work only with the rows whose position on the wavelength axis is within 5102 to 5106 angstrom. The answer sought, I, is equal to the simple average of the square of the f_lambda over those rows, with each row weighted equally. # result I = 1.72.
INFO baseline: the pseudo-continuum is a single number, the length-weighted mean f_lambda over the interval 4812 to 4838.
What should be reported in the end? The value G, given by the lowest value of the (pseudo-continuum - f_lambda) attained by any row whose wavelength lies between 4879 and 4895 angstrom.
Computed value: 0.12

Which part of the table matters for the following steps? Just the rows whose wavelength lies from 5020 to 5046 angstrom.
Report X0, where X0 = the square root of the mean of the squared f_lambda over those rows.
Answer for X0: 1.23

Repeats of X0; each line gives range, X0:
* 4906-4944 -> 1.31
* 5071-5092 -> 1.32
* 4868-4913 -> 1.18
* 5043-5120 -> 1.29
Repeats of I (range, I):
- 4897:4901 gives 1.38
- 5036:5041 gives 1.59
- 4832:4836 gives 1.50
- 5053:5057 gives 1.53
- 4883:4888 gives 1.27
